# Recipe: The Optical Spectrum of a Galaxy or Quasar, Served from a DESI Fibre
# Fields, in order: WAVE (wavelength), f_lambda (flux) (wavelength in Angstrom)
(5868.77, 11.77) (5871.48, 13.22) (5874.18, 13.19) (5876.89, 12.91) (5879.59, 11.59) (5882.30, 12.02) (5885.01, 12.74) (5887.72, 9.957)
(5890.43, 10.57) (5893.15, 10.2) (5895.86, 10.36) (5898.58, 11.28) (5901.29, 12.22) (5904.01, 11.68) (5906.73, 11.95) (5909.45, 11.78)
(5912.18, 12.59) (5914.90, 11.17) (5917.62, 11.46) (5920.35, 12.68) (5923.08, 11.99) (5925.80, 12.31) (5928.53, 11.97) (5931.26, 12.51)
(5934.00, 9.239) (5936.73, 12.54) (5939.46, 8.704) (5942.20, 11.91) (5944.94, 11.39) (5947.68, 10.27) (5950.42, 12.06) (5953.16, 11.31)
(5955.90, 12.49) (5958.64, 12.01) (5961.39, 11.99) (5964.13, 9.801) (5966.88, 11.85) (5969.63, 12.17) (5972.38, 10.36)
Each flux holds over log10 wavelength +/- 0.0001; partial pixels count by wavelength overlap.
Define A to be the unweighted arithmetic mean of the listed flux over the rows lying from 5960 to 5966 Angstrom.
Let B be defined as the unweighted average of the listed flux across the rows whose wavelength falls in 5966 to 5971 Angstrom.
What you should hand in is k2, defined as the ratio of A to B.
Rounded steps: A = 10.9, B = 12.0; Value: 0.91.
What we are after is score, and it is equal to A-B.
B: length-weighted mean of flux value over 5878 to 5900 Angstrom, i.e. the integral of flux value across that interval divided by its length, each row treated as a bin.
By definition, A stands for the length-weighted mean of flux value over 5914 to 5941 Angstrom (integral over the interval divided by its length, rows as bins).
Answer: 0.3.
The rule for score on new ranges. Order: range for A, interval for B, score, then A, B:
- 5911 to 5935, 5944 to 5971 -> 0.3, 11.8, 11.5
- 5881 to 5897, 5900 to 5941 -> -0.7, 11.0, 11.7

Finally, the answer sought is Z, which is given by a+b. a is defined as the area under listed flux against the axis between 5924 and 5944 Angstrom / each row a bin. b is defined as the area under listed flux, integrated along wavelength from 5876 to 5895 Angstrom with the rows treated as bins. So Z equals 443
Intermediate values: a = 227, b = 216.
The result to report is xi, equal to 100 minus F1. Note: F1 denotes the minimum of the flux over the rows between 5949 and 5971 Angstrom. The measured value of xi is 90.2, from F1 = 9.801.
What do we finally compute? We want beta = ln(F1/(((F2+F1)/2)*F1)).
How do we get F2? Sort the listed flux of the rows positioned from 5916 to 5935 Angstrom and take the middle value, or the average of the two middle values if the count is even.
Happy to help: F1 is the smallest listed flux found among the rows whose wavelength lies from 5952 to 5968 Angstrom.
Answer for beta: -2.39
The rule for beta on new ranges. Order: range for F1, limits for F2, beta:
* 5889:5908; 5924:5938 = -2.42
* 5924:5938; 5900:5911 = -2.36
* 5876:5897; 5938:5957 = -2.37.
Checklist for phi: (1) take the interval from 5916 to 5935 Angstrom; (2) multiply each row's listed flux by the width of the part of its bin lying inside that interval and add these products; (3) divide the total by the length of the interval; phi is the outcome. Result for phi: 11.8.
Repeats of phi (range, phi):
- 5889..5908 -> 11.2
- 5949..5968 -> 11.6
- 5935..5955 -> 11.2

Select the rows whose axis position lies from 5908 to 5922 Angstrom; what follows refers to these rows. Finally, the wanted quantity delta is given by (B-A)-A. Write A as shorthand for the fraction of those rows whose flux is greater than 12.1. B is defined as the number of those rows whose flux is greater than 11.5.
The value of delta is 2.2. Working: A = 0.40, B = 3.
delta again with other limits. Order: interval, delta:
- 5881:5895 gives 1.6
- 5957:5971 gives 3.6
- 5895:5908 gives 2.6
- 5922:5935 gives 3.2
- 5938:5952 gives 2.0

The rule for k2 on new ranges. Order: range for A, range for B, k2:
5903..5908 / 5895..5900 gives 1.09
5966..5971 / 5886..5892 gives 1.17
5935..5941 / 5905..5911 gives 0.90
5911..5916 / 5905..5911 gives 1.00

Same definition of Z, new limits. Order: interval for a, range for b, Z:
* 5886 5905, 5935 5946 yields 329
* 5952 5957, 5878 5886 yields 156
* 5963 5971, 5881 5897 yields 266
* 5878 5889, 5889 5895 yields 190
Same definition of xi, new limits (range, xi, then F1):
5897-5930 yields 88.8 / 11.17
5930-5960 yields 91.3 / 8.704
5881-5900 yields 90.0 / 9.957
